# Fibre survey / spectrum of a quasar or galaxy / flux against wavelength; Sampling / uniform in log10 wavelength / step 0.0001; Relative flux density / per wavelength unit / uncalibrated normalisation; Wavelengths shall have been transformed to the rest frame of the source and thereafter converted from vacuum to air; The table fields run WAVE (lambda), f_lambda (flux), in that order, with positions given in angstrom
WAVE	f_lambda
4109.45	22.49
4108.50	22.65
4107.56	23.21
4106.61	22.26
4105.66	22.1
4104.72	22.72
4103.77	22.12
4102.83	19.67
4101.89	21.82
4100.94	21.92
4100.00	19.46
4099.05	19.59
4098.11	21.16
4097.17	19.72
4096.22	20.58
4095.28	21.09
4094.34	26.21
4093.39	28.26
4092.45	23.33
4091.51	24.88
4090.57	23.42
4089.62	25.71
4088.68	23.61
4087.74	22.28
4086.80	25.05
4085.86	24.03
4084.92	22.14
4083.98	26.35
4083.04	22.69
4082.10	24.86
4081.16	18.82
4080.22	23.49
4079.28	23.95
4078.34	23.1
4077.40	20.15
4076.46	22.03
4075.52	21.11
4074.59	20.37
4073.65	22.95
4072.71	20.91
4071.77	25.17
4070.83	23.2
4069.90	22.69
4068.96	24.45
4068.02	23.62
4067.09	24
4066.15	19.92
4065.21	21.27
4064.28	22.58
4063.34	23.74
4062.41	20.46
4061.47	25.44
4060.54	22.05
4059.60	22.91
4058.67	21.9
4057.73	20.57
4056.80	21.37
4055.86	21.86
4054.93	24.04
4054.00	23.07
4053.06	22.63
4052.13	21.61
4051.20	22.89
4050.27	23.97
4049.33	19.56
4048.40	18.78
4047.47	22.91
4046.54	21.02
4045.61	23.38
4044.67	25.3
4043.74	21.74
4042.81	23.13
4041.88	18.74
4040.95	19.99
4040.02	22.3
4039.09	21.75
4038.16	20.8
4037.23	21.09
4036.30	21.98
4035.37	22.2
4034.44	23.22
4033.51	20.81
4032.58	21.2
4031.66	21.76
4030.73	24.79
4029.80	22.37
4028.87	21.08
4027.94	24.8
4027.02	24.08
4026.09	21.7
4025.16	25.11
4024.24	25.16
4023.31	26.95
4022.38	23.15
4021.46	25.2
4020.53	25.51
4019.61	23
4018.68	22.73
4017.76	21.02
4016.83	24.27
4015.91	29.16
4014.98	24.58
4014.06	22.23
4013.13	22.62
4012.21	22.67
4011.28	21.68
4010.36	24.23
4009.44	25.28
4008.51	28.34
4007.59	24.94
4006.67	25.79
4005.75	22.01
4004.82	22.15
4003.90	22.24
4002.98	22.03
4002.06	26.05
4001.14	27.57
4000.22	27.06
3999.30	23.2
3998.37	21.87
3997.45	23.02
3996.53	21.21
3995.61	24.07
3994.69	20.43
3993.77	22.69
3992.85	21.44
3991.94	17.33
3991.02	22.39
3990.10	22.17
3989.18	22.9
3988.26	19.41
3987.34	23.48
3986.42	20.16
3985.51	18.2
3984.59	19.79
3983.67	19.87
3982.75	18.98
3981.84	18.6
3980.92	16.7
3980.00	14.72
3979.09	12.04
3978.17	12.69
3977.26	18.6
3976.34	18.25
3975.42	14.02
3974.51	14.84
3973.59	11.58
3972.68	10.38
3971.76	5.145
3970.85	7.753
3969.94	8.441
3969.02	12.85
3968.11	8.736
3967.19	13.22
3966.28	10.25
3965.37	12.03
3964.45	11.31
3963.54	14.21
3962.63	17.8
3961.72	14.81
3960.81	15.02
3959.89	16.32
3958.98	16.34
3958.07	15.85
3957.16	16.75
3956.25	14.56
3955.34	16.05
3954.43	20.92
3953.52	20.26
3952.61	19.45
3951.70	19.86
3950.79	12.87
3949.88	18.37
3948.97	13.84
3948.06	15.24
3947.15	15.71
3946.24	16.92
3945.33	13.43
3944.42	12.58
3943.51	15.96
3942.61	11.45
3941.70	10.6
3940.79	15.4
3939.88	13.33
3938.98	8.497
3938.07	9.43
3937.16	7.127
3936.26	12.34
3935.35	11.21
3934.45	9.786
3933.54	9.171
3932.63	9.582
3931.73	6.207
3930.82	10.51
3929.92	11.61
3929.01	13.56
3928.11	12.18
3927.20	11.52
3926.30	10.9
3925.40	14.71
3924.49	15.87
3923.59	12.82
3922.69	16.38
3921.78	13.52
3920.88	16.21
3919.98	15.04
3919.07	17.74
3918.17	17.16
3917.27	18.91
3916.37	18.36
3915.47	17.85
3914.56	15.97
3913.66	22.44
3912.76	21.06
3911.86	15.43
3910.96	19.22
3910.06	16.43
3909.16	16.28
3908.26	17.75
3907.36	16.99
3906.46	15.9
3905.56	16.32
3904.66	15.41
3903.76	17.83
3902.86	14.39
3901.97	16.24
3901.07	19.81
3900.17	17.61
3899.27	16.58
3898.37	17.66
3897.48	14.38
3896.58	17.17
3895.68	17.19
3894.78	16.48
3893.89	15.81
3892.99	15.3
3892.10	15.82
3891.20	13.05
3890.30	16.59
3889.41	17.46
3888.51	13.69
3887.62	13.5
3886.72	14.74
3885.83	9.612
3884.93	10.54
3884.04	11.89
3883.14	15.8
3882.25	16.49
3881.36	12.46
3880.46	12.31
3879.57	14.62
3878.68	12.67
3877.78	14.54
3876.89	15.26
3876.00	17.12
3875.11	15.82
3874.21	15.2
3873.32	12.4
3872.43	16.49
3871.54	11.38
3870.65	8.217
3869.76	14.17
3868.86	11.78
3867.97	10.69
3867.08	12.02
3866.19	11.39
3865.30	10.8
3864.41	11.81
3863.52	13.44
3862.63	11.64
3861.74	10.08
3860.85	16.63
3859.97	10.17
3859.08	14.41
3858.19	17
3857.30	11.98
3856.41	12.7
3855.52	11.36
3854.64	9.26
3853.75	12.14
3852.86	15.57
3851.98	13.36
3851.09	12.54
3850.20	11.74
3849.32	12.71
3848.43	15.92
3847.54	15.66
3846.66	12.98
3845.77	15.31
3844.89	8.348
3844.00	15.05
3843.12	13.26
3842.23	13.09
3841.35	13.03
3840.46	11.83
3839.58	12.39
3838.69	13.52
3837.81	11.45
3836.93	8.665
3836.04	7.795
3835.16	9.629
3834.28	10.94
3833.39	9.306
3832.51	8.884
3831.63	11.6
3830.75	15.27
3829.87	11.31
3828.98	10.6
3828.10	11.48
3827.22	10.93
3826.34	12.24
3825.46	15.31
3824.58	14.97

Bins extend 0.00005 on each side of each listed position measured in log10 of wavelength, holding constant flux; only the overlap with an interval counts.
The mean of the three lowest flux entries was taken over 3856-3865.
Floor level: 10.6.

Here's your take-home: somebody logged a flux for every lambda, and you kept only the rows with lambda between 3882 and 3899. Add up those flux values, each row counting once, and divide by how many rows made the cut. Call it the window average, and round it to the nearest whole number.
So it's 15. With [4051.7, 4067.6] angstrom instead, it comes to 22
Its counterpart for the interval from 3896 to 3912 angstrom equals 17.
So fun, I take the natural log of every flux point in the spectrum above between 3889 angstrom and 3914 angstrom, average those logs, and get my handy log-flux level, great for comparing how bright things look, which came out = 2.82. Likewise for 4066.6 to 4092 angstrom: 3.14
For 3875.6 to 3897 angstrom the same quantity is 2.67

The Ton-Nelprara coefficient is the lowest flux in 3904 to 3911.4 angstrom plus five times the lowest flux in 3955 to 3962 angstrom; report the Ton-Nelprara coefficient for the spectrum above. 88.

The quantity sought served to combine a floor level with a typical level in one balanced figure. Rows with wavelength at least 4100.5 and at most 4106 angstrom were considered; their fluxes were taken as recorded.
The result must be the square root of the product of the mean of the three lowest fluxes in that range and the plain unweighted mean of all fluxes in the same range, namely 21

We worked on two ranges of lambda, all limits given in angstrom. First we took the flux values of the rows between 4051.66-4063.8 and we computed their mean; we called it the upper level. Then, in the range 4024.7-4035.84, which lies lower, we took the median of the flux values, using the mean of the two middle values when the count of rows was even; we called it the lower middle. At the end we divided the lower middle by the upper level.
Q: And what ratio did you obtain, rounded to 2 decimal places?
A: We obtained 0.99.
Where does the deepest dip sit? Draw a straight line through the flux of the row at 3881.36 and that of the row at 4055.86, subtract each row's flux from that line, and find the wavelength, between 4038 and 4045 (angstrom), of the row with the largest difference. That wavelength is 4041.88 angstrom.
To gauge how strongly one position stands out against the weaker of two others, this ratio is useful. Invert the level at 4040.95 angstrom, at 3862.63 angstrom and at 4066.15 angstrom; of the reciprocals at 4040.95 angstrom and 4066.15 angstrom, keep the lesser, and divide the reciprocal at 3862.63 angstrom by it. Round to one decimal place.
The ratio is 1.7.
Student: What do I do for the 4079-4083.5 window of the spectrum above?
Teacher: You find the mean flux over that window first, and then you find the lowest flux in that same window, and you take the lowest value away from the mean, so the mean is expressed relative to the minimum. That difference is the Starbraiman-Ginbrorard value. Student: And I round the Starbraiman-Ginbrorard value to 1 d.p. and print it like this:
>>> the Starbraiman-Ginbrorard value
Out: 3.9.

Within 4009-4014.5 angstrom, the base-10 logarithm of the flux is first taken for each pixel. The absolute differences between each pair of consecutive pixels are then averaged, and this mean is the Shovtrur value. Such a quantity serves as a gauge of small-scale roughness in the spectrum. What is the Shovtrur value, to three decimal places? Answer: 0.019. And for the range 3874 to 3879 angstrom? 0.036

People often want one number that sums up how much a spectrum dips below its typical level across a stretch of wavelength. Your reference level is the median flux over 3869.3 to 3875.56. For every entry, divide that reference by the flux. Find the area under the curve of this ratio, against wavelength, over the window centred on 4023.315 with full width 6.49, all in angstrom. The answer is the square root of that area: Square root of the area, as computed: 1.9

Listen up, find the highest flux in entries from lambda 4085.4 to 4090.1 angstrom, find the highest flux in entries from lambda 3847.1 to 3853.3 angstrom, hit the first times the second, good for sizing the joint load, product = 409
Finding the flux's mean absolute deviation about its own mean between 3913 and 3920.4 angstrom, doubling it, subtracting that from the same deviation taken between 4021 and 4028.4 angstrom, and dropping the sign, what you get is 1.8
